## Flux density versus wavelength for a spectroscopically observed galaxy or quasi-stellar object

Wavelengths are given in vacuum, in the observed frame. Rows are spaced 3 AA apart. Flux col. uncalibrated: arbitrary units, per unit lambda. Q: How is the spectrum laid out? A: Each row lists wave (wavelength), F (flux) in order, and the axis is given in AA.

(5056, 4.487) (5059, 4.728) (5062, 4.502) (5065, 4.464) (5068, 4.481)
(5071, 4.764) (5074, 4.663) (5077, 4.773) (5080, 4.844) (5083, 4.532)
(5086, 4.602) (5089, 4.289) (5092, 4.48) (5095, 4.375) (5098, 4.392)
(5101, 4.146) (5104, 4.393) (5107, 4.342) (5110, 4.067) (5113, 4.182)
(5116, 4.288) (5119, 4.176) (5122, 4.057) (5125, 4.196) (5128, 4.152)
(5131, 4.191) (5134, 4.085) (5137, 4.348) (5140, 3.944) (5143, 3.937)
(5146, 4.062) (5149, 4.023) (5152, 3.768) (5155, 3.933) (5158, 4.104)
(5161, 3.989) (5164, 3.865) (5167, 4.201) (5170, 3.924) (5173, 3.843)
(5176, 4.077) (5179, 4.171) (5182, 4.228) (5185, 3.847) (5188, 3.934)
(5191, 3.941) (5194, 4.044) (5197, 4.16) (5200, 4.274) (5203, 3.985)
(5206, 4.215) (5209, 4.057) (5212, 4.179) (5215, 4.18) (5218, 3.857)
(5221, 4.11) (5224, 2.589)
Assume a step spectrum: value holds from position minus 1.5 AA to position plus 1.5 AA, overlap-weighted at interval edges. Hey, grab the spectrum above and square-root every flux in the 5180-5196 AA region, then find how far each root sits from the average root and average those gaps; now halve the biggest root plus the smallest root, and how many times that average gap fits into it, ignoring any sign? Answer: 74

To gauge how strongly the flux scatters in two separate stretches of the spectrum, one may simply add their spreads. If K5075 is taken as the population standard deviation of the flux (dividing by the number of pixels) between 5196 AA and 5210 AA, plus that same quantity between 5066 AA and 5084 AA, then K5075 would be 0.237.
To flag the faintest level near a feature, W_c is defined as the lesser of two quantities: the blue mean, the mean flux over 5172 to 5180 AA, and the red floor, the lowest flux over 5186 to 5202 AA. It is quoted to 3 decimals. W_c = 3.934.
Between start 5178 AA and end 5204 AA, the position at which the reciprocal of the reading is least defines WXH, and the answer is 5200 AA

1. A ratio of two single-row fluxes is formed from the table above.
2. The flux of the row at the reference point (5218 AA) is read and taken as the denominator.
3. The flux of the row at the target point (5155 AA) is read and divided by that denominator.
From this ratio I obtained 1.02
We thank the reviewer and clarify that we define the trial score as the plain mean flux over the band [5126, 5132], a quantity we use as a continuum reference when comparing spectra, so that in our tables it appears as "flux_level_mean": 4.17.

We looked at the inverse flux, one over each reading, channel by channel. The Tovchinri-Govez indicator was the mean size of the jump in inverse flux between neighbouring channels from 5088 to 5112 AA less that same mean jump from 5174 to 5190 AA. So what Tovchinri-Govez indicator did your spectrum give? -0.001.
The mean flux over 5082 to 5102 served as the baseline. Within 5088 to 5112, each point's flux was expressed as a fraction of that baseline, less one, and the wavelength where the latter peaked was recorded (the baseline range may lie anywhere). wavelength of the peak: 5092 AA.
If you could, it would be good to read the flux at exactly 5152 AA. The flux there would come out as 3.768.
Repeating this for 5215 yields 4.18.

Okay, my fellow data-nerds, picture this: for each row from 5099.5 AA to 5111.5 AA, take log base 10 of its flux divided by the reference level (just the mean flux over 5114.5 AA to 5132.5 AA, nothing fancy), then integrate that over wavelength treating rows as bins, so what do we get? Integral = 0.072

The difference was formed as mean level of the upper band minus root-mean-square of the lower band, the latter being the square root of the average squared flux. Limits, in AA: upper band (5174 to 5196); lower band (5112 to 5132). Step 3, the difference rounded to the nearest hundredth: -0.14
